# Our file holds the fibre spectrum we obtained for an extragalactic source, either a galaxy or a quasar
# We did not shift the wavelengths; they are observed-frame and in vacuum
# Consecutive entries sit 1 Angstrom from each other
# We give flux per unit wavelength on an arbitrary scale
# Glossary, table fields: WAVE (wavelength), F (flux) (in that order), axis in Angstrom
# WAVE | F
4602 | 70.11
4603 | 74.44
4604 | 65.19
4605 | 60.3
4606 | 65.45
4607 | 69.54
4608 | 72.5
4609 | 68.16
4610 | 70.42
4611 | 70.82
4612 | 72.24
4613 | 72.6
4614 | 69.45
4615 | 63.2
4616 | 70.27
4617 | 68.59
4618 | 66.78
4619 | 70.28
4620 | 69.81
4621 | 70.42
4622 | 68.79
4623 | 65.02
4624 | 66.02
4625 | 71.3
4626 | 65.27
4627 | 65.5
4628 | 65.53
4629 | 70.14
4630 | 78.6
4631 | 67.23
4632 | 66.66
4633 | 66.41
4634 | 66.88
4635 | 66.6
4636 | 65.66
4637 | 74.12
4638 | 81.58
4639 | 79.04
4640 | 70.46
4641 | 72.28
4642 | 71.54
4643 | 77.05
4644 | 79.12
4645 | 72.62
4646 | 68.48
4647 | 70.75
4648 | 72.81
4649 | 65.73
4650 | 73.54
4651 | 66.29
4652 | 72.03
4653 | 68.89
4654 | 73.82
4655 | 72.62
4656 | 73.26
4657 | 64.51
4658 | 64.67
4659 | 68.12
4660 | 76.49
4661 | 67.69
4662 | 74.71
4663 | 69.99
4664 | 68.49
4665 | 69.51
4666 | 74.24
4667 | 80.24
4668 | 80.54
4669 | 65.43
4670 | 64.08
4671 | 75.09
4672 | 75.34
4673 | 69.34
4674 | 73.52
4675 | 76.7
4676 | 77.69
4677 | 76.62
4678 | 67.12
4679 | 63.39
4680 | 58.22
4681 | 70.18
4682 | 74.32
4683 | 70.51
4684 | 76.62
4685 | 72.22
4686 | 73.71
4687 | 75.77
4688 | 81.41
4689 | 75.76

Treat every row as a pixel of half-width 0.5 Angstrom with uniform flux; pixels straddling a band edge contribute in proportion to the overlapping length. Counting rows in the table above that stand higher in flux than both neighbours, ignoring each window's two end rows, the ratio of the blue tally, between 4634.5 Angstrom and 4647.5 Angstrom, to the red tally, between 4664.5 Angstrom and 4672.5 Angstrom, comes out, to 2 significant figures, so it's 3.0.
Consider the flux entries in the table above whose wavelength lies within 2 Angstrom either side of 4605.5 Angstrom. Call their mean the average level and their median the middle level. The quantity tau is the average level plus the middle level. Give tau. 130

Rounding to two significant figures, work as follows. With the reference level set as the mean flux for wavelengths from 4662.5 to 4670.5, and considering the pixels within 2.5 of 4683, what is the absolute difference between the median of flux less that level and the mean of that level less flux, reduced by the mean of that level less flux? 3.1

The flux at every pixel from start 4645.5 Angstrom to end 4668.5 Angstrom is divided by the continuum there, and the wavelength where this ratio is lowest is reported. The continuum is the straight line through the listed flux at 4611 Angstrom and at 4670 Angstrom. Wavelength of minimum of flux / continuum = 4657 Angstrom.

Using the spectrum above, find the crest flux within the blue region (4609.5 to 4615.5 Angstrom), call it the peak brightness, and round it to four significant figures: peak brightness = 72.60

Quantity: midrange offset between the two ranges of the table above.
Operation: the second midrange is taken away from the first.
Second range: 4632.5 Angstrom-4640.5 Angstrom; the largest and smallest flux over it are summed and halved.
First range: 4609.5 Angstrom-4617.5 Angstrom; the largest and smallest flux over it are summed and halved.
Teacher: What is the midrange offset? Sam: -5.7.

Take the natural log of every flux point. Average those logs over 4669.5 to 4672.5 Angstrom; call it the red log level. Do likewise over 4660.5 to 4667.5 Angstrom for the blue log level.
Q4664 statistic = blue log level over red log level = 1.002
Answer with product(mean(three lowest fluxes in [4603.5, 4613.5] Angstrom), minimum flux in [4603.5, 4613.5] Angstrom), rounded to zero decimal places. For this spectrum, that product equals 3838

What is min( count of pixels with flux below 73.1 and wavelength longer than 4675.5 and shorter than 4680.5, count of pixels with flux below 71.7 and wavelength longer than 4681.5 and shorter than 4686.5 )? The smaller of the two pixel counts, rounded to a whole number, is 1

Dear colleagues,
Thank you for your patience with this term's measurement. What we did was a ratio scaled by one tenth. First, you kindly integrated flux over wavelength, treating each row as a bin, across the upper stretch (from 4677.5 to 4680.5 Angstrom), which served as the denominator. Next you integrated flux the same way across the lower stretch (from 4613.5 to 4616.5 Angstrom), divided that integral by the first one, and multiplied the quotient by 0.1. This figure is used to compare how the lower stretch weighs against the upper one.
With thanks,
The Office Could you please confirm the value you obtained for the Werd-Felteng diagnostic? 0.108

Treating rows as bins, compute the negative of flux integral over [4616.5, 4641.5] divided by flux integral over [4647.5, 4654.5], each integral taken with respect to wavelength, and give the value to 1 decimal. -3.5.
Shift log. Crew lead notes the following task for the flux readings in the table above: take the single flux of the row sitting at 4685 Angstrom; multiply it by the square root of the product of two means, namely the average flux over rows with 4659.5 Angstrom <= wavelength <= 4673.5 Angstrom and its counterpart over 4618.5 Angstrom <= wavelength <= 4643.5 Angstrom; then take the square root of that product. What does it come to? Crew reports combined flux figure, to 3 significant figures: 71.7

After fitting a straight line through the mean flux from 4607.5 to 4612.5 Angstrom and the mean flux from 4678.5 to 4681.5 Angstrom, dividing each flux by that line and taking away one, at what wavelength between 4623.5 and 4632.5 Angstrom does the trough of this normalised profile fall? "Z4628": 4626 Angstrom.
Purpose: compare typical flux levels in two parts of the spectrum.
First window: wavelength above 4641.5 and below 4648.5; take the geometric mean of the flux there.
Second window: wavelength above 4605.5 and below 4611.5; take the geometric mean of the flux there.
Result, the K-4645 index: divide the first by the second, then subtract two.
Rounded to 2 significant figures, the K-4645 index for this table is -0.95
